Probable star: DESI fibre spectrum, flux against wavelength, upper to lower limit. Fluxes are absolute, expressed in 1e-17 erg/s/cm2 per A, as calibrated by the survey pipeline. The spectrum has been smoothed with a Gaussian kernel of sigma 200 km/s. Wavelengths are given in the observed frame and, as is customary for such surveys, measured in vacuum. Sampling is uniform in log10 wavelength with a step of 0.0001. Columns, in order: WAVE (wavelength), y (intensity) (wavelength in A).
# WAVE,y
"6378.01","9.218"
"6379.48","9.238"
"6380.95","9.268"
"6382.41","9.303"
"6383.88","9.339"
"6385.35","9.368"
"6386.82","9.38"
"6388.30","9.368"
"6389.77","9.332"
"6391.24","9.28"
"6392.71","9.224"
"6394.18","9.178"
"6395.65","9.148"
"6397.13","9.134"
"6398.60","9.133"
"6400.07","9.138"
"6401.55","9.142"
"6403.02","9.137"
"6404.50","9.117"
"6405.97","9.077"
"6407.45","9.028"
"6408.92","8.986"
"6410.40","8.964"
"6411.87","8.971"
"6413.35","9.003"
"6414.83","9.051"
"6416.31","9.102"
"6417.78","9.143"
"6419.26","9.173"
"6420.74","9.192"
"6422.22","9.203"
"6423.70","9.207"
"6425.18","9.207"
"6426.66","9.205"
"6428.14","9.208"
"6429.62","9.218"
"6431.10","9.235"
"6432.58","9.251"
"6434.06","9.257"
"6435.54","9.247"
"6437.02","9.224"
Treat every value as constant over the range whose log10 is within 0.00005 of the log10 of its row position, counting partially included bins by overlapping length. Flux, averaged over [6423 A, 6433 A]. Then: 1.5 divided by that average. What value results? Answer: 0.163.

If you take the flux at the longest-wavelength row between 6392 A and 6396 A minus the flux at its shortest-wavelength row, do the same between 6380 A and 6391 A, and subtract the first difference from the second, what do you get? 0.14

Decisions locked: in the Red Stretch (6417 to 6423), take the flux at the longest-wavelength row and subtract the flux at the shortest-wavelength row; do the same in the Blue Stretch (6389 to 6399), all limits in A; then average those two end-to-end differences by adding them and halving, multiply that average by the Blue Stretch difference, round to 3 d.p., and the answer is 0.014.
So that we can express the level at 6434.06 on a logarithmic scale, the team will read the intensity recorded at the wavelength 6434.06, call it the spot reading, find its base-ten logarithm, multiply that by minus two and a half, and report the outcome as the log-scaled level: -2.416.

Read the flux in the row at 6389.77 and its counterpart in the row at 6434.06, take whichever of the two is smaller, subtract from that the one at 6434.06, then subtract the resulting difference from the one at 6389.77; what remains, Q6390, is 9.33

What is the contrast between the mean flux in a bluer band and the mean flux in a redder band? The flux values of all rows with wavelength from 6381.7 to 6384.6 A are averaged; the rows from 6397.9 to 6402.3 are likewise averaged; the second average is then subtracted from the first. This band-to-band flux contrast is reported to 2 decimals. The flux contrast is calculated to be 0.18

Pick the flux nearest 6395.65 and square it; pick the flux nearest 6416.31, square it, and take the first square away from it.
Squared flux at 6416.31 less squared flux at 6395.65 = -0.8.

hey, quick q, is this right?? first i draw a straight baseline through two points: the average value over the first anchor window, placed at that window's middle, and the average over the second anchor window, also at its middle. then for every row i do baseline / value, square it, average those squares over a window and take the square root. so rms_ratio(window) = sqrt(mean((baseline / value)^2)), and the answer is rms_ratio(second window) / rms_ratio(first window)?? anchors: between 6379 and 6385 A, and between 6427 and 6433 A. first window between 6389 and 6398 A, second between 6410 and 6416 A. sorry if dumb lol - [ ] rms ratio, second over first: 1.02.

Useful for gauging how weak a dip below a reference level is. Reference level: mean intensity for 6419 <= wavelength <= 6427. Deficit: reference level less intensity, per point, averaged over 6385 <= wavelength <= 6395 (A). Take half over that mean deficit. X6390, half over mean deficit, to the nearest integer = -5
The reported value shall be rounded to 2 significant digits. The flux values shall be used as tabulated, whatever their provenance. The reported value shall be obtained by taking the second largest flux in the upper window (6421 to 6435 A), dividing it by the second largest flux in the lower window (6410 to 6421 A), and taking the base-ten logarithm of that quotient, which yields 0.0037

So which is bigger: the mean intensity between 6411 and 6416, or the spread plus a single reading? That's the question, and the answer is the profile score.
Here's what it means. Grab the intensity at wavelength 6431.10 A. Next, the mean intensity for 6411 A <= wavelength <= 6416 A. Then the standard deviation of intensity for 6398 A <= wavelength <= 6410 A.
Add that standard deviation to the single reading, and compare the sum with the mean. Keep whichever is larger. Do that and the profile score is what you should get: 9.29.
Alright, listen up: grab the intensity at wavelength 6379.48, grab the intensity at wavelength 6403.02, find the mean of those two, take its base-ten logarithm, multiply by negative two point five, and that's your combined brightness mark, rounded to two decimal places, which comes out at -2.41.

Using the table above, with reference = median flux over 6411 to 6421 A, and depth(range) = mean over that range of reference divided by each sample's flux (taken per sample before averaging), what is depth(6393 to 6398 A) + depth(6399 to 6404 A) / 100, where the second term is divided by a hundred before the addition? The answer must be 1.004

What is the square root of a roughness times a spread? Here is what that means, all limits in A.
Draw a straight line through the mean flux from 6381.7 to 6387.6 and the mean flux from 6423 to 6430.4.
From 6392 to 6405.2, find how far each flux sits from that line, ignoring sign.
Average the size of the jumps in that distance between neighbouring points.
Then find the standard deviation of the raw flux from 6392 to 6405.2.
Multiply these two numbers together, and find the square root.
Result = 0.021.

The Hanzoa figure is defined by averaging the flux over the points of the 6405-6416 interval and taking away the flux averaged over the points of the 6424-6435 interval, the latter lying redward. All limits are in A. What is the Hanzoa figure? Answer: -0.2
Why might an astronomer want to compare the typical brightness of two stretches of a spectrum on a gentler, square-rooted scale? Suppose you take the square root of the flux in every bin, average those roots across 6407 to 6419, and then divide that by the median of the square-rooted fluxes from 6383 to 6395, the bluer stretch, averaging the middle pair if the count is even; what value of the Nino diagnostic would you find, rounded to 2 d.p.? 0.98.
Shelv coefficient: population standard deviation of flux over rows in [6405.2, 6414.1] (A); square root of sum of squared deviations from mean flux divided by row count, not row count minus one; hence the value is 0.039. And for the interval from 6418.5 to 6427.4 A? 0.012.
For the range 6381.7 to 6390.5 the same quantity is 0.026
